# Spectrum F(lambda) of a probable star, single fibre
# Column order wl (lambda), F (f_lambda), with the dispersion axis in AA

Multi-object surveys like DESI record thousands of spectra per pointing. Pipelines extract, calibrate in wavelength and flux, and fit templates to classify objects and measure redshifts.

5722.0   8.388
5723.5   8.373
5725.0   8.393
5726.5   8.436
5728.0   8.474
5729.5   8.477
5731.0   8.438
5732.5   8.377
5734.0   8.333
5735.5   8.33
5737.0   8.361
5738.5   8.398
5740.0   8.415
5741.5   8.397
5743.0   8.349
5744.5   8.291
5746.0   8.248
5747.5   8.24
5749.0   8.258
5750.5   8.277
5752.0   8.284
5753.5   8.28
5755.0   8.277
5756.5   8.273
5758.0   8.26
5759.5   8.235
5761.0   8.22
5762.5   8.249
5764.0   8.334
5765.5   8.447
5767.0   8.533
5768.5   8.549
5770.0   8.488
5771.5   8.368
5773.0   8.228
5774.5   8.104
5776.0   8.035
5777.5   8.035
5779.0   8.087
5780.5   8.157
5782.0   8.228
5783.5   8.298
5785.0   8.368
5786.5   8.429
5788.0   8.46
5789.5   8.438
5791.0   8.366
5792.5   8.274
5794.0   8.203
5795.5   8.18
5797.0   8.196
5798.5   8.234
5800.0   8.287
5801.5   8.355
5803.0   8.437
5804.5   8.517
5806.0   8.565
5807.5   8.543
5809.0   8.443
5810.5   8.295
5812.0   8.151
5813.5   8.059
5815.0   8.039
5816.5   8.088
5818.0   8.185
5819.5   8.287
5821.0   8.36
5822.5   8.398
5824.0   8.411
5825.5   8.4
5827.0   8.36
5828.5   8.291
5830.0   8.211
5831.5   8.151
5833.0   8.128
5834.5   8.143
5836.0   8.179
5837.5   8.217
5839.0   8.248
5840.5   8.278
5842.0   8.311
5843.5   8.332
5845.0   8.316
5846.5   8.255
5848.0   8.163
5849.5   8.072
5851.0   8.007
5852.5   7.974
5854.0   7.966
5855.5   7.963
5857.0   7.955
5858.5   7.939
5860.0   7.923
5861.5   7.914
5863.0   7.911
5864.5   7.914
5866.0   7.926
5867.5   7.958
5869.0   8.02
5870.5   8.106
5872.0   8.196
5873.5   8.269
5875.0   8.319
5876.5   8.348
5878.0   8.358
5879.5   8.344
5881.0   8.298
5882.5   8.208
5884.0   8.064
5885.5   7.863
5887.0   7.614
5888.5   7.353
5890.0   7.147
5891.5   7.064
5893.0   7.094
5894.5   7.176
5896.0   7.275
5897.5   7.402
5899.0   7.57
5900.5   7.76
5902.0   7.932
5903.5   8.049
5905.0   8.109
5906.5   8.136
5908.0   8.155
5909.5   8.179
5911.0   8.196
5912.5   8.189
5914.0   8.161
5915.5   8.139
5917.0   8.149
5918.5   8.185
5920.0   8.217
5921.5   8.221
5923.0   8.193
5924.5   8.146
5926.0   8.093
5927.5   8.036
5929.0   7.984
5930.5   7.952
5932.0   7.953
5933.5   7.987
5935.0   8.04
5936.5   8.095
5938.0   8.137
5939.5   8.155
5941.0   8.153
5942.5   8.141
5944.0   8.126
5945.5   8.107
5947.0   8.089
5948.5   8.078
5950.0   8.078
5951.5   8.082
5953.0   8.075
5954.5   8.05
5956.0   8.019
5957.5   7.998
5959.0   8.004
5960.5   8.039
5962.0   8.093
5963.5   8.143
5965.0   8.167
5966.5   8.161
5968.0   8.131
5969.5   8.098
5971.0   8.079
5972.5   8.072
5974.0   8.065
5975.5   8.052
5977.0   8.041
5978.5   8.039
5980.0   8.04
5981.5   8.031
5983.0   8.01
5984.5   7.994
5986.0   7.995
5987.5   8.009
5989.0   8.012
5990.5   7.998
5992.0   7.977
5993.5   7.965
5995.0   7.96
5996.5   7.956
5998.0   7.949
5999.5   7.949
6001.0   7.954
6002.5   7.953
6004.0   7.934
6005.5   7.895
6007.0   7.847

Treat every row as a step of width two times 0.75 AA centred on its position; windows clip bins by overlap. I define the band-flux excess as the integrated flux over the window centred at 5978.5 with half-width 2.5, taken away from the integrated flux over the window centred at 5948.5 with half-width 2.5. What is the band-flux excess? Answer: 0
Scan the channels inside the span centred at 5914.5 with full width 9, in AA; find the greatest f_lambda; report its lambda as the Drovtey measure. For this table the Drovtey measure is 5911.0 AA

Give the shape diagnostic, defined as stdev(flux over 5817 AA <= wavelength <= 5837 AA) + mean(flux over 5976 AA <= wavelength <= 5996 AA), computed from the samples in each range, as 8.11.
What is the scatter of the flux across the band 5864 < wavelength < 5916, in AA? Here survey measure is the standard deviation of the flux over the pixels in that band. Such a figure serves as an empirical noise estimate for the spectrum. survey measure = 0.40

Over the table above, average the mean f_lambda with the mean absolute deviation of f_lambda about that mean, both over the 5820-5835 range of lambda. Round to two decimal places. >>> 4.19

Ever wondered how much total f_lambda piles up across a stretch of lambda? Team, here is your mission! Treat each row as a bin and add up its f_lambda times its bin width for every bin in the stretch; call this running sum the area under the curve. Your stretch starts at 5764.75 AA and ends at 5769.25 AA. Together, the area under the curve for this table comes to 38.3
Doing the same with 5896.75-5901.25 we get 34.1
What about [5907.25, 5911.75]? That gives 36.8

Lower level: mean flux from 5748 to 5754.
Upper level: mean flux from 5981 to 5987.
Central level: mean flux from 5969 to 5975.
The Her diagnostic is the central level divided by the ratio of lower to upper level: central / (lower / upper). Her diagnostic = 7.8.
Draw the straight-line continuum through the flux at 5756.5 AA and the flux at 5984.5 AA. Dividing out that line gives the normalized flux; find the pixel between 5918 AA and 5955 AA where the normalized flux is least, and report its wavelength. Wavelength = 5930.5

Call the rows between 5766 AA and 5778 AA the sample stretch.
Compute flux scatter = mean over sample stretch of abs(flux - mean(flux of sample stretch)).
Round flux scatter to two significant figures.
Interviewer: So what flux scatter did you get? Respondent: 0.19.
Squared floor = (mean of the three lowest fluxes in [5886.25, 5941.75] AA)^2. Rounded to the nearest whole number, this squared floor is 50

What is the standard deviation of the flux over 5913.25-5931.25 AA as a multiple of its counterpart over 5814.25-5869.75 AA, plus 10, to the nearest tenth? 10.5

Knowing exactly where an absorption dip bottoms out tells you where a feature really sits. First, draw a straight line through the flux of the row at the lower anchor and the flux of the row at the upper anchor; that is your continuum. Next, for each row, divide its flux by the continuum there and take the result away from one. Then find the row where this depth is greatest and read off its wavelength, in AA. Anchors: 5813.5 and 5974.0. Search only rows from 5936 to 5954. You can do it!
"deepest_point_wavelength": 5953.0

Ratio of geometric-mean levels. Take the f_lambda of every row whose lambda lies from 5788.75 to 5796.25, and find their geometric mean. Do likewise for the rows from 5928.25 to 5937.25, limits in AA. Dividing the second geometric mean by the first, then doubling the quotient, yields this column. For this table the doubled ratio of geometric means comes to 1.93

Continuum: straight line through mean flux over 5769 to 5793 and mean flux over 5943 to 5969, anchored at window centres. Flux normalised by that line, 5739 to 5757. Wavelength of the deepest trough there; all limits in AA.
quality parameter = 5747.5 AA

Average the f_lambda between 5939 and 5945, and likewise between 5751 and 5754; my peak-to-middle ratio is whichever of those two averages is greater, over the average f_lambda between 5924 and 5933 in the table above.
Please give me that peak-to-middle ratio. 1.03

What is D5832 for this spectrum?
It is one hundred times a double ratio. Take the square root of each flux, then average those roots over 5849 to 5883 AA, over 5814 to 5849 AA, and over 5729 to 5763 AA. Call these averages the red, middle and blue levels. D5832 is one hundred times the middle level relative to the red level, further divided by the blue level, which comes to 35.0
